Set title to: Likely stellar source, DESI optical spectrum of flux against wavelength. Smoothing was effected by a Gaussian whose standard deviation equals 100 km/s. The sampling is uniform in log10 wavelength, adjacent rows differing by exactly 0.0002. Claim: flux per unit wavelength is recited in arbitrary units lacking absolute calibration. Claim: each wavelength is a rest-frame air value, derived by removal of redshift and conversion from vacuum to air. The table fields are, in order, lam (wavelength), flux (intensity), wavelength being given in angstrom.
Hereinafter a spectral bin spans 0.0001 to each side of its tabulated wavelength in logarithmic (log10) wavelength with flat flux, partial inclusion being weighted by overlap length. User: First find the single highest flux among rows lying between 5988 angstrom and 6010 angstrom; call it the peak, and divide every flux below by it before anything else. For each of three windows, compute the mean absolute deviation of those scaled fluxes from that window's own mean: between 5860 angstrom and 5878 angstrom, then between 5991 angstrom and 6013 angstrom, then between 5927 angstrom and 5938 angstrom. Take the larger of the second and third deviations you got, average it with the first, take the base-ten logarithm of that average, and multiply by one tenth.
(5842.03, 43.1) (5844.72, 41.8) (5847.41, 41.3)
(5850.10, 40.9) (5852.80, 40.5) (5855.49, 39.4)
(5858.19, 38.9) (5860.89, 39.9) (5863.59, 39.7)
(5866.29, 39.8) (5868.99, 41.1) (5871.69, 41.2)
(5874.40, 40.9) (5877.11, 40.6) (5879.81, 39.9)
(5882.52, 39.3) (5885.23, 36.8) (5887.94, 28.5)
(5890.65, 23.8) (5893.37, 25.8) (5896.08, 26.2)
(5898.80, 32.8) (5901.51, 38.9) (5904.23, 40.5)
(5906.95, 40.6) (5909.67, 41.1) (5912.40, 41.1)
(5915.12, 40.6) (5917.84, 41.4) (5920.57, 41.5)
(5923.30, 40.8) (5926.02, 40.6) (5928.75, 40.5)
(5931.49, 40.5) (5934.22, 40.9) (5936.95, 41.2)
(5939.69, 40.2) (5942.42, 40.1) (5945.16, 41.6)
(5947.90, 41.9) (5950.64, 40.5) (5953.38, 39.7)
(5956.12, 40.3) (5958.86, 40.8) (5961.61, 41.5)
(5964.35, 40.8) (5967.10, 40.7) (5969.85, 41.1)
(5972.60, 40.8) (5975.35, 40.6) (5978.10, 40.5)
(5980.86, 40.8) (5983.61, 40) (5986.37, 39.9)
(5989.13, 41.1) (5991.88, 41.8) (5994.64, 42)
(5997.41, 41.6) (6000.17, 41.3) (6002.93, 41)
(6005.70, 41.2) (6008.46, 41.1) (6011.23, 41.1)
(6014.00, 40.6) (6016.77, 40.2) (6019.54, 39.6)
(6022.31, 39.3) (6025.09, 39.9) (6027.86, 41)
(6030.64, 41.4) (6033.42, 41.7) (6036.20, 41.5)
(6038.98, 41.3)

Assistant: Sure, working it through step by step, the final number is -0.198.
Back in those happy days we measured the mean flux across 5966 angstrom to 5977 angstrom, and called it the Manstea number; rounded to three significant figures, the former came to 40.8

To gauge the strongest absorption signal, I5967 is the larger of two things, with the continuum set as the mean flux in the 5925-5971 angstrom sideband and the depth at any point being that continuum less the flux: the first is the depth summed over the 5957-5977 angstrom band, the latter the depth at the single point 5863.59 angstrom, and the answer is 1.1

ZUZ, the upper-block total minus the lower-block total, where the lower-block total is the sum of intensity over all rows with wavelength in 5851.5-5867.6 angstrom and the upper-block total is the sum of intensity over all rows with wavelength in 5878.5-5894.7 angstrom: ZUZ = -44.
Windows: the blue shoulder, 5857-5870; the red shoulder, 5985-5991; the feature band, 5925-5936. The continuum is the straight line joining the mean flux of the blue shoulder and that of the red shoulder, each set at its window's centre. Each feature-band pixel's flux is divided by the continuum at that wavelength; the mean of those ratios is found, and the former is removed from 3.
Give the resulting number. 1.99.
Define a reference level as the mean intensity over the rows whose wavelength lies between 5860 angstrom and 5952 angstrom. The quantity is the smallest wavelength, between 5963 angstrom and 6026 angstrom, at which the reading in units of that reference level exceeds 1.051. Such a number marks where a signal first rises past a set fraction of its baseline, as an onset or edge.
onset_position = 5964.35 angstrom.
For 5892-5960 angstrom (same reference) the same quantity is 5906.95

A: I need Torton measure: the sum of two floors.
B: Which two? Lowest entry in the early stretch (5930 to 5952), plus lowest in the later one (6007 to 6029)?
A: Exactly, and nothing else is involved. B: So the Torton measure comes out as 79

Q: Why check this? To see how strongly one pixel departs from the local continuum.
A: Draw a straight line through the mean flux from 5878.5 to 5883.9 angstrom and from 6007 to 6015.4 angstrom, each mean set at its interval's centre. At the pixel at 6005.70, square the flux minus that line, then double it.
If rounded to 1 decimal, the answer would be 0.2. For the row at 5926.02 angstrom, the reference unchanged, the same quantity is 0.6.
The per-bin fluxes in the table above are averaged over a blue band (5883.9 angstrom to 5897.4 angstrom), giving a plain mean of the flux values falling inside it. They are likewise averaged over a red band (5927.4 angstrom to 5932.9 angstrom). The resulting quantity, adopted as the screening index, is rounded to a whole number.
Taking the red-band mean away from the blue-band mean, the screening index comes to -12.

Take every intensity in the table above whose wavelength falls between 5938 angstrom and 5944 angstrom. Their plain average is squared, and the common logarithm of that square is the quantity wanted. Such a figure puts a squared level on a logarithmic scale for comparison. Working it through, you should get 3.21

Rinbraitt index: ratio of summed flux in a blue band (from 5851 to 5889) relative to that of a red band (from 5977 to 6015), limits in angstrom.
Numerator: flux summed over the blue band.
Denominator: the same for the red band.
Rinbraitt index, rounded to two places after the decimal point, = 0.95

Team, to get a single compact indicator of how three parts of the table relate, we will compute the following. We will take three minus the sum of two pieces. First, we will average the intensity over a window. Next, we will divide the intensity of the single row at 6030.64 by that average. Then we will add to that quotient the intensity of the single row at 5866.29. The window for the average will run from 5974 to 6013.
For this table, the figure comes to -37.8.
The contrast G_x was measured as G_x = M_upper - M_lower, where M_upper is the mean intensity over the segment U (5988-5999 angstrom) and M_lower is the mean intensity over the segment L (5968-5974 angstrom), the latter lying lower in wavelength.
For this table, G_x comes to 0.7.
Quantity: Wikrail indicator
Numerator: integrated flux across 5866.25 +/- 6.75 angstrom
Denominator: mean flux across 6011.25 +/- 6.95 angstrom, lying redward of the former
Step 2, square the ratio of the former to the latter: 178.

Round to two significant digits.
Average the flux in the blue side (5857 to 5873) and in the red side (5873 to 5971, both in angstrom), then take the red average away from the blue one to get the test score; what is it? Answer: 1.4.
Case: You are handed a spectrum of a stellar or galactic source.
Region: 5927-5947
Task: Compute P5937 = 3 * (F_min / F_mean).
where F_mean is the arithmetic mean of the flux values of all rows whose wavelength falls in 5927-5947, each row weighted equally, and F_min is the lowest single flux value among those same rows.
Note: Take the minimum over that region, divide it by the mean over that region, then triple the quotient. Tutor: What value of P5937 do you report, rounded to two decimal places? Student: 2.95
